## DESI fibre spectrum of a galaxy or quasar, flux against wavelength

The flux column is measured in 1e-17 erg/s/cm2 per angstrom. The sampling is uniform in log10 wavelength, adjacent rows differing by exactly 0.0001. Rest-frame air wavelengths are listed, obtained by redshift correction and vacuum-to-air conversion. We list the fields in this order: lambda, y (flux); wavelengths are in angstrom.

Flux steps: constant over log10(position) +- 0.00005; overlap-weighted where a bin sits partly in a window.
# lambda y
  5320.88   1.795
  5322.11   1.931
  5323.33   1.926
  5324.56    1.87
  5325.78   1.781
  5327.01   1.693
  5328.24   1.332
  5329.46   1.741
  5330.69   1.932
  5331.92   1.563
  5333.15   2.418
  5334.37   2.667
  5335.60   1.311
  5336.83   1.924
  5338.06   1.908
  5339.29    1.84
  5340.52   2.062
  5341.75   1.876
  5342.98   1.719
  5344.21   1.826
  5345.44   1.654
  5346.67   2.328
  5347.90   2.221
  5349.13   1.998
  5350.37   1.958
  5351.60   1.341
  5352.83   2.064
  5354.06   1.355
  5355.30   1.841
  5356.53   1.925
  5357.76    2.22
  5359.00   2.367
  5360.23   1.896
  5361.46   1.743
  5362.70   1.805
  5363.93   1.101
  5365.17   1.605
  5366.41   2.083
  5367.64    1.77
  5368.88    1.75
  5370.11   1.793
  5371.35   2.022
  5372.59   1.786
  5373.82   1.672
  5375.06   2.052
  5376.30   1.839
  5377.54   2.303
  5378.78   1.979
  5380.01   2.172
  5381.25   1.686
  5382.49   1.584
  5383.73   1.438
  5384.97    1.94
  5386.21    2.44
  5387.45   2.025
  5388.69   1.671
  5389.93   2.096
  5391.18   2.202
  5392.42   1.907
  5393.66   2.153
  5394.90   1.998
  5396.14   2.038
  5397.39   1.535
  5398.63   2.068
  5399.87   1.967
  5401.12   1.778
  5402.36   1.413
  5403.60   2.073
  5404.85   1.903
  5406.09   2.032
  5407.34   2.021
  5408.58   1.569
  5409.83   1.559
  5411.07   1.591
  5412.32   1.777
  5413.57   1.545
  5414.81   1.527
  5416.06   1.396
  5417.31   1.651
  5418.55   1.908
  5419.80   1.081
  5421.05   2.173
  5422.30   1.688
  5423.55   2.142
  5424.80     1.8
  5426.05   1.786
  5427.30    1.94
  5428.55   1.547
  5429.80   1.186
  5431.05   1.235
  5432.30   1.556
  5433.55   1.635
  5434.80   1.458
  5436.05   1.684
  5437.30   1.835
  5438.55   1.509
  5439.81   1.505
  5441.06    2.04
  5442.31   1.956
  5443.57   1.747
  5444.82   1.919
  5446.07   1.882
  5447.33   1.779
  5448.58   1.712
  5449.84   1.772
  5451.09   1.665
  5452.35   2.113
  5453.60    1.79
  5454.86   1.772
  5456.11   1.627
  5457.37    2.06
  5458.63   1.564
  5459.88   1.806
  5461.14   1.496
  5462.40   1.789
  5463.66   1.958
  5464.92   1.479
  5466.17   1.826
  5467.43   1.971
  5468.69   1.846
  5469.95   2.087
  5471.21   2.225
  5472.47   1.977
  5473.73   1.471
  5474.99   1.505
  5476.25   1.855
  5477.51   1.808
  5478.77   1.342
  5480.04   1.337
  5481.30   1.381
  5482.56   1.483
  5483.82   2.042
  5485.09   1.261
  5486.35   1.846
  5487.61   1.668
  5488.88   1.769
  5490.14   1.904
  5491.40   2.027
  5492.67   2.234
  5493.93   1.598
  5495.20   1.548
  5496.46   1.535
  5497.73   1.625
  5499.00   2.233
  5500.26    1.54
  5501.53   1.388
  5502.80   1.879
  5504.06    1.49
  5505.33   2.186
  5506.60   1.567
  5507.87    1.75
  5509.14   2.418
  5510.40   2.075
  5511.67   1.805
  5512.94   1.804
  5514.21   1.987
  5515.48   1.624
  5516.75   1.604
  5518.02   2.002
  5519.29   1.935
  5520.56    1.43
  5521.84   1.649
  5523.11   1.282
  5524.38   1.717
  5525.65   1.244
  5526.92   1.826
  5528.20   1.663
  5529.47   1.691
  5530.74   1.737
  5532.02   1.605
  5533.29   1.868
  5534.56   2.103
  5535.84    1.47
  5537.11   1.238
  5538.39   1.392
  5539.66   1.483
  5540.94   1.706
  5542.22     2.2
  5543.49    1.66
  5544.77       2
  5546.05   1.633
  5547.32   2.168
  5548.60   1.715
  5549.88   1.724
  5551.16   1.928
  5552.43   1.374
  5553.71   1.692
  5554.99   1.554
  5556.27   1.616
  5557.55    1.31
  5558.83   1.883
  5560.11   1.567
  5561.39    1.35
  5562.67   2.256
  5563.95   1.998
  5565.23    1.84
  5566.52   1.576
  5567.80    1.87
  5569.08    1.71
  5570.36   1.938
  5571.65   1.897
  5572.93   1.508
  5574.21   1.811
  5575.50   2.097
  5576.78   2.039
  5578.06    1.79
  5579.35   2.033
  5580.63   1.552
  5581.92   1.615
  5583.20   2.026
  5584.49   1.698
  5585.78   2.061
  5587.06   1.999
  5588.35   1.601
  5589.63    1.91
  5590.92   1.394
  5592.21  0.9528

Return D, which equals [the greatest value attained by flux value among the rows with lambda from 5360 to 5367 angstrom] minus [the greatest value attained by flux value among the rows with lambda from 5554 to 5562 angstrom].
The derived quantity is 0.2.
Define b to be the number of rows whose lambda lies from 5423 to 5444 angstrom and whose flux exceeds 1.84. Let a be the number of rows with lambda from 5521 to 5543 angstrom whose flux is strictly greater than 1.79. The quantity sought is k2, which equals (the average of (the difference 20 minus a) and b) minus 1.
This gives 9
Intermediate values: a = 4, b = 4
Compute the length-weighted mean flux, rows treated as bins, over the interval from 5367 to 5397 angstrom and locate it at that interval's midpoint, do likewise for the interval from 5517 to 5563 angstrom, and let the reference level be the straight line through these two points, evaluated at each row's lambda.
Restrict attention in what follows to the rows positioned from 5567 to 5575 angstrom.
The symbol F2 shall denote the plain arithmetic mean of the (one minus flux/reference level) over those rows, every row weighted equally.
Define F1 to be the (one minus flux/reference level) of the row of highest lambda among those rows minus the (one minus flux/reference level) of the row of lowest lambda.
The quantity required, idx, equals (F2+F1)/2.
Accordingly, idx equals -0.03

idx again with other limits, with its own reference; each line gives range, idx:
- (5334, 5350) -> 0.17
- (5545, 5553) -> 0.05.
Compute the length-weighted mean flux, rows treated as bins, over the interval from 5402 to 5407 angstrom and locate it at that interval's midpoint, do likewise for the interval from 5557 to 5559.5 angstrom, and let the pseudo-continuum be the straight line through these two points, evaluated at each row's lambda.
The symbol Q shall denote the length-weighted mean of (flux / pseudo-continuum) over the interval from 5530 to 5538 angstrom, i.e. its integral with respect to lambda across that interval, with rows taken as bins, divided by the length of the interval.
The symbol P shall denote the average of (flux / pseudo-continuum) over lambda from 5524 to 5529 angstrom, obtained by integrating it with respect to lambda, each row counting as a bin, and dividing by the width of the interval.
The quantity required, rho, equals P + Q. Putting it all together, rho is 1.97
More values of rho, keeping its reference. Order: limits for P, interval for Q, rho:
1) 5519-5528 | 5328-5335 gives 1.92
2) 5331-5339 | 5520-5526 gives 1.85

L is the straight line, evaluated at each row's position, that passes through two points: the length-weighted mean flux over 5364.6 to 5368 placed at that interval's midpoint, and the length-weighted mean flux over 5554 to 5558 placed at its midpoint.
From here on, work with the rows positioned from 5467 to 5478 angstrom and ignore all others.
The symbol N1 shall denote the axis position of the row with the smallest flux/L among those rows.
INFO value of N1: 5473.73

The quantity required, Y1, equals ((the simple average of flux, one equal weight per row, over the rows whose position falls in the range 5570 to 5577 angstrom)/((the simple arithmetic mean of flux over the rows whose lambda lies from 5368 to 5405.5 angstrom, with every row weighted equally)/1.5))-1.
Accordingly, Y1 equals 0.48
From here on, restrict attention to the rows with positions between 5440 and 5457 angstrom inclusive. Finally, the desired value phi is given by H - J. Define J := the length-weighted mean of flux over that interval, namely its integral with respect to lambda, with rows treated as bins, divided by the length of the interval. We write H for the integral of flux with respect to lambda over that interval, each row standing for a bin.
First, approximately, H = 31.0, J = 1.82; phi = 29.2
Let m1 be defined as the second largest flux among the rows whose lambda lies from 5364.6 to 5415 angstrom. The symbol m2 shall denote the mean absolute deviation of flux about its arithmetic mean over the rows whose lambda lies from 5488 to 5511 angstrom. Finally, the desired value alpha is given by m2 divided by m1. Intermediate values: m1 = 2.303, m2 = 0.266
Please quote 0.115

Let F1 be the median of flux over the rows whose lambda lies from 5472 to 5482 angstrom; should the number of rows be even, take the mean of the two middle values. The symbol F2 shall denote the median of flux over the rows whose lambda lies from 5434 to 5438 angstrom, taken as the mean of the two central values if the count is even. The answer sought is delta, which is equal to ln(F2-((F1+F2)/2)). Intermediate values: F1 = 1.49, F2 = 1.68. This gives -2.3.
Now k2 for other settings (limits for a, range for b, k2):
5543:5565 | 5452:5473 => 10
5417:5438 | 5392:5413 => 11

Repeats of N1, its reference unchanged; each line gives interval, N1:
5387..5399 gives 5397.39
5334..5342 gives 5335.60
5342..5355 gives 5351.60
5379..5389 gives 5383.73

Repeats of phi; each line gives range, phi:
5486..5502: 26.5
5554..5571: 27.6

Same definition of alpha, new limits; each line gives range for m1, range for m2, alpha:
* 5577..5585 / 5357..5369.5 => 0.121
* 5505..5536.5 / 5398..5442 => 0.105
